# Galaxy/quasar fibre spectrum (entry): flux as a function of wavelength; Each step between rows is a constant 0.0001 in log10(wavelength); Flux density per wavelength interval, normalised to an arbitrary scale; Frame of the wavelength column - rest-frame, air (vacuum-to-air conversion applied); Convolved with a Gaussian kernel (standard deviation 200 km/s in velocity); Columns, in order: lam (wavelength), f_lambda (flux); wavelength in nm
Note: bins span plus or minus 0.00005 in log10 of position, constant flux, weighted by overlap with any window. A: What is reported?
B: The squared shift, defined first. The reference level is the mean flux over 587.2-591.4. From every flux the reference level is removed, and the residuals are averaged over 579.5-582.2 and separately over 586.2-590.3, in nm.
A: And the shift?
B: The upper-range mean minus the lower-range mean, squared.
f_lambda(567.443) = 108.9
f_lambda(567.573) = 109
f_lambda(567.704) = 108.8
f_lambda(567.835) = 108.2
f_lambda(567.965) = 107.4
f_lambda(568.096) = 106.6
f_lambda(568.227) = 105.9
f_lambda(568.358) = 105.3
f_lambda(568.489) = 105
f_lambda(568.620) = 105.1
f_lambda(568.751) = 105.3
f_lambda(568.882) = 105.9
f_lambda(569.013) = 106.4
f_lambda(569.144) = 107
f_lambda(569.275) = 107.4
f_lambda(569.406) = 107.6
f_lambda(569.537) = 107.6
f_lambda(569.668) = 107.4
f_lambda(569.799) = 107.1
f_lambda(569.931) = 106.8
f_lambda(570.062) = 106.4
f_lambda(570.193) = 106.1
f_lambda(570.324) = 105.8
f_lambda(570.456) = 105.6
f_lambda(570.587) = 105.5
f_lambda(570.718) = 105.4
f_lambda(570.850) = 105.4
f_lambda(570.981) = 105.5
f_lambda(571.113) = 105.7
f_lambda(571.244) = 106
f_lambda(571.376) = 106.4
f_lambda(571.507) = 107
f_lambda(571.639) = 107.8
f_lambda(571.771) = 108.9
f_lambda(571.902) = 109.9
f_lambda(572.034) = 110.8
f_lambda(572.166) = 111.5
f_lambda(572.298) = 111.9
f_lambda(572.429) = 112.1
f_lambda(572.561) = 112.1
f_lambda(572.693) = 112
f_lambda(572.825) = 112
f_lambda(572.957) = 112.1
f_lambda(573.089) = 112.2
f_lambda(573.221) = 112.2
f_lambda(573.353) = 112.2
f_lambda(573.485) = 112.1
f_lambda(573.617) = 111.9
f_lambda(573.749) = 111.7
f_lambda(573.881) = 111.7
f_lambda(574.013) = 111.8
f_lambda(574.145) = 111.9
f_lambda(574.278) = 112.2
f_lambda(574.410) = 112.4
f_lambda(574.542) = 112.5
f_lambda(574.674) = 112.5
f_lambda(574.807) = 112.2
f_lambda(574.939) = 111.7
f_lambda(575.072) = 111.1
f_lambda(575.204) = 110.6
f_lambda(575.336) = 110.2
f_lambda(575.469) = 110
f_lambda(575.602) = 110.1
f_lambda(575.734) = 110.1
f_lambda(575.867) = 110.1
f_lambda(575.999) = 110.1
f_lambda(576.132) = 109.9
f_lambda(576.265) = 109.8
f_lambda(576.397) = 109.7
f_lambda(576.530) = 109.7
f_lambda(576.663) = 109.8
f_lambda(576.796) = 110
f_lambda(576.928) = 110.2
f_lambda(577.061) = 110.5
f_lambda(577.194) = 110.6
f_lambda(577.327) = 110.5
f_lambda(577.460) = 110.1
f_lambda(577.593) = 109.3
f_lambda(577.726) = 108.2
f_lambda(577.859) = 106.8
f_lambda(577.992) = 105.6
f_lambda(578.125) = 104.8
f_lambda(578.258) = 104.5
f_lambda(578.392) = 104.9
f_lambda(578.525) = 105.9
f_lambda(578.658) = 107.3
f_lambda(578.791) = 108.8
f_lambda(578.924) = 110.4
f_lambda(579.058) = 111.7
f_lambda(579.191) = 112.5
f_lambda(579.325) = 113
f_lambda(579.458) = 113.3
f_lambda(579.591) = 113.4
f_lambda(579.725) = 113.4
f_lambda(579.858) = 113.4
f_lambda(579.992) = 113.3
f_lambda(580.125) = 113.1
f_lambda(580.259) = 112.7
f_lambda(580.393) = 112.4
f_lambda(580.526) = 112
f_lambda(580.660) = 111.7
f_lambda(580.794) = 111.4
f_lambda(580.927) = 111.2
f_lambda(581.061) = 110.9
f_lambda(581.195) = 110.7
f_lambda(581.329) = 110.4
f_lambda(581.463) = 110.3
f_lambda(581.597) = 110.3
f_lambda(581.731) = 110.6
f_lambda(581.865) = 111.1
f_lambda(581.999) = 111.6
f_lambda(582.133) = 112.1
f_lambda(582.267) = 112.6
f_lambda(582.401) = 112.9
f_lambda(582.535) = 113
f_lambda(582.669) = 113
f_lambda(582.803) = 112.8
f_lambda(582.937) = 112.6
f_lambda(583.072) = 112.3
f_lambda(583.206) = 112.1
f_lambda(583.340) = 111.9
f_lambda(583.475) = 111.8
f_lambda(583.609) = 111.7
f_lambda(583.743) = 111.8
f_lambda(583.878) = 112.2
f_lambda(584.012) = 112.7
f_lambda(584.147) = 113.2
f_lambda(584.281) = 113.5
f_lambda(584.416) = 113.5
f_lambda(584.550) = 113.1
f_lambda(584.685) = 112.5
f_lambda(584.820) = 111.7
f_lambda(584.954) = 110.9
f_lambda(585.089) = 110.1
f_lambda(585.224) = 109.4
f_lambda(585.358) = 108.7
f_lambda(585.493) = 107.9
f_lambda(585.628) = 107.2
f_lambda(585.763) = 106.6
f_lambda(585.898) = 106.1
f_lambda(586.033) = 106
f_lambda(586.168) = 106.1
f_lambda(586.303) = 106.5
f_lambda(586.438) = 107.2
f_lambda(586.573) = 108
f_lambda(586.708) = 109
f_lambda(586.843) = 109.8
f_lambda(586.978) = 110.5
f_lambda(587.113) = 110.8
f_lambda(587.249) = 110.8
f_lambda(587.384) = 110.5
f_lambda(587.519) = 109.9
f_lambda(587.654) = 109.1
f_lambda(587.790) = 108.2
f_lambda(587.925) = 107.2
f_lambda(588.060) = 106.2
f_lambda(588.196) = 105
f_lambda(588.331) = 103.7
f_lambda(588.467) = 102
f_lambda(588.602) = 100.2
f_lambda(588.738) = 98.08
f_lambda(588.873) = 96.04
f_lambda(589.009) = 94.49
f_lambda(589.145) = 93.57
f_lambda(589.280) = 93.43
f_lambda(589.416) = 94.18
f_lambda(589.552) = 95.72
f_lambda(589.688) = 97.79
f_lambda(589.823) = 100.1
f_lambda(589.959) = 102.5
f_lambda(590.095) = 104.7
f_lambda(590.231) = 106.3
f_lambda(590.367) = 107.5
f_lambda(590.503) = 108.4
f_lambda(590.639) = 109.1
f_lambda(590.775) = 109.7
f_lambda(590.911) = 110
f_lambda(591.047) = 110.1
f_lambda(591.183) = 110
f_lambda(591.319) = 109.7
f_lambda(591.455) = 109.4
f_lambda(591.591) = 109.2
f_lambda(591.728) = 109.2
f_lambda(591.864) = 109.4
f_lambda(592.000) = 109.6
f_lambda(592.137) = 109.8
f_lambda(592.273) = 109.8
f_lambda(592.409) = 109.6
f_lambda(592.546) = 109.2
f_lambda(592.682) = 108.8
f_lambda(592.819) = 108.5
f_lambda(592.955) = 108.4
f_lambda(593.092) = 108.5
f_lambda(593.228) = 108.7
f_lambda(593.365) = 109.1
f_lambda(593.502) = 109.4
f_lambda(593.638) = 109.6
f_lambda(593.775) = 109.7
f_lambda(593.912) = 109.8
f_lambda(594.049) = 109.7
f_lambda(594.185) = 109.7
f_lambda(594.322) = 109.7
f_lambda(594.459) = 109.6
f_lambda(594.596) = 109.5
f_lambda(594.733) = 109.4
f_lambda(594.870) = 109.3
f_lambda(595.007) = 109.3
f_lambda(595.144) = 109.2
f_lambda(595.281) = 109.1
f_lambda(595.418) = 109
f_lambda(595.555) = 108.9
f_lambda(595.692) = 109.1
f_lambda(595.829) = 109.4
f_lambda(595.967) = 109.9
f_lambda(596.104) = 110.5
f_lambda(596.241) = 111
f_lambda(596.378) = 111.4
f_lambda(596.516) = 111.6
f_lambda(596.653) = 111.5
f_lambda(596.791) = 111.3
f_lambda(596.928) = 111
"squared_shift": 65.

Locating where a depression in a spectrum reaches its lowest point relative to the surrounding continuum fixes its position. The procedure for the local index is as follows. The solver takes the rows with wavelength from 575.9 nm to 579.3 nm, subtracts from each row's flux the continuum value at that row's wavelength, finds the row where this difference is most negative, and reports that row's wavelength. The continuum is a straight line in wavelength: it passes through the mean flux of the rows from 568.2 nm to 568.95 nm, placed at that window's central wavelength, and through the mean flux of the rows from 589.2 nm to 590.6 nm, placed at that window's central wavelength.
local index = 578.258 nm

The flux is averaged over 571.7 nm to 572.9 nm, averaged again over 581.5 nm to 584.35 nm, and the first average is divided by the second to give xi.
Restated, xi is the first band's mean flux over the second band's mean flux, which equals 0.99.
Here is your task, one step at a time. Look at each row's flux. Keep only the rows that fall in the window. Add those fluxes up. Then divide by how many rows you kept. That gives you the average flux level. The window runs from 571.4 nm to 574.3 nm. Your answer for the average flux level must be 111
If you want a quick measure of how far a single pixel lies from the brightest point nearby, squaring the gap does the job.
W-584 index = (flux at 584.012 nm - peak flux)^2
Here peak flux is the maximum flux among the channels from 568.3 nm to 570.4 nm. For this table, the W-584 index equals 26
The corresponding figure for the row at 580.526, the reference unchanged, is 19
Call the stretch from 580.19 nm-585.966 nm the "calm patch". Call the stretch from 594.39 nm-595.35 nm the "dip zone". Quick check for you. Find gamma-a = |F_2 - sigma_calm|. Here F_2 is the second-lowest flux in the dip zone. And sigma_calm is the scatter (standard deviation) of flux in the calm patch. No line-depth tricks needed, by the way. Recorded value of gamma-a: 107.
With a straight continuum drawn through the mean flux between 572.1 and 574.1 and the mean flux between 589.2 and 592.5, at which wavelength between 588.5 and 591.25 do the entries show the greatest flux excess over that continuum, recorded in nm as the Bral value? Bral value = 591.047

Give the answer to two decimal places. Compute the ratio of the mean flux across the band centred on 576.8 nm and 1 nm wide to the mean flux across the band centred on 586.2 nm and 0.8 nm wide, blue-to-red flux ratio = 1.03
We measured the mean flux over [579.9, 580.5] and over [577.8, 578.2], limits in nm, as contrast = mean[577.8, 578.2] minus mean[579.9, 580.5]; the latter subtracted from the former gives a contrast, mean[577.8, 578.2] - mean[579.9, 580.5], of -7.1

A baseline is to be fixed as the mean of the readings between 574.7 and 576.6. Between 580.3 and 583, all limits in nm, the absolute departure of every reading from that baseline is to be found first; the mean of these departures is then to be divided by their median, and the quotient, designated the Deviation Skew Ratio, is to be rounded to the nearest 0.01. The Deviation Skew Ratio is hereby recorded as 1.04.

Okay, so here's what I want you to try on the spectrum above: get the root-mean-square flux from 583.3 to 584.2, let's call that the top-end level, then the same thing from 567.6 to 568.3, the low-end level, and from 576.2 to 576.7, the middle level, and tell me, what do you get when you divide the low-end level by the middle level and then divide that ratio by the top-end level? 0.0087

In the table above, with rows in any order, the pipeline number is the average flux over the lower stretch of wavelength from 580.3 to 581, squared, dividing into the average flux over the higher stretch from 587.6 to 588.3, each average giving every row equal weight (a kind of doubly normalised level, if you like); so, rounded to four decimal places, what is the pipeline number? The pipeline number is 0.0086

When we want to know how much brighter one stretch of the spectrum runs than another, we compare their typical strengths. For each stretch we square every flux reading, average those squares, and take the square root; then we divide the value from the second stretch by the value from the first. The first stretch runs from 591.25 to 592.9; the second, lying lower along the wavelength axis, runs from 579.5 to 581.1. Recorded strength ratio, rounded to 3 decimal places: 1.028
